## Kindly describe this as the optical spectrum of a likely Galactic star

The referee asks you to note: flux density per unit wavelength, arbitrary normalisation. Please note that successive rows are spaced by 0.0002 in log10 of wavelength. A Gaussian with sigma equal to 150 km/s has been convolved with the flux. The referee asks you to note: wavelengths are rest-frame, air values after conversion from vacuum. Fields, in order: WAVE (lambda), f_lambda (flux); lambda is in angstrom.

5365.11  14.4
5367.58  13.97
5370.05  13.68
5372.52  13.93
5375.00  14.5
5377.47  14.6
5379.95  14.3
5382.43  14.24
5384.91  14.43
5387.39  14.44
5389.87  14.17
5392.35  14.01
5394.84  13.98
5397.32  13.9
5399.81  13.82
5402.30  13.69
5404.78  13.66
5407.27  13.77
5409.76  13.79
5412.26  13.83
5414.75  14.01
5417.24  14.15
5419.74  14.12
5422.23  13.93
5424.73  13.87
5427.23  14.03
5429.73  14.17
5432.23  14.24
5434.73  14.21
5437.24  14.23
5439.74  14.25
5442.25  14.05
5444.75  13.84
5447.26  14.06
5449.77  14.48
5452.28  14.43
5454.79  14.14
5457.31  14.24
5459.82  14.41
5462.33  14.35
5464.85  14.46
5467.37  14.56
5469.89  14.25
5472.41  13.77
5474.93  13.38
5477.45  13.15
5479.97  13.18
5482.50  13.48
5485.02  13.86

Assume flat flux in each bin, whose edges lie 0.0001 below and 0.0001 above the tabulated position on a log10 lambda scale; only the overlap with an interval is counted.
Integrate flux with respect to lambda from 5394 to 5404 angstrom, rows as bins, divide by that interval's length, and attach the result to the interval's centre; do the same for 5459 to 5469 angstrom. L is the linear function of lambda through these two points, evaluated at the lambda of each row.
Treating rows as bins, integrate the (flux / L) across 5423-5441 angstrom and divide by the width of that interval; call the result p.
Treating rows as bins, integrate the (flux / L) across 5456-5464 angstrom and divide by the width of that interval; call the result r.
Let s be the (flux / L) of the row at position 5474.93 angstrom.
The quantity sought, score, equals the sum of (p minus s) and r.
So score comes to 1.07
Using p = 1.00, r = 1.00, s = 0.92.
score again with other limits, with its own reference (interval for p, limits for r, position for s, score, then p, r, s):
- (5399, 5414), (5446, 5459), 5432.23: 0.98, 0.99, 1.00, 1.01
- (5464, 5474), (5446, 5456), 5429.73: 0.98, 0.98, 1.00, 1.00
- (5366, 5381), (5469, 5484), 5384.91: 0.92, 1.04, 0.93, 1.05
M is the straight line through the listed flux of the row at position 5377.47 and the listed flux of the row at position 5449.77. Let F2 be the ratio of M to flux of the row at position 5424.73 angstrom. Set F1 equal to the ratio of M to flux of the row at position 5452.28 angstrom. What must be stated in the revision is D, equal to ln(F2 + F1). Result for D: 0.718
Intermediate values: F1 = 1.00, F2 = 1.05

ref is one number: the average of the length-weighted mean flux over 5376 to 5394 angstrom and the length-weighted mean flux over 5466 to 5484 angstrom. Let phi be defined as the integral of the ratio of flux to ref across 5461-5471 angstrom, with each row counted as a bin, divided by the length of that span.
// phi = 1.03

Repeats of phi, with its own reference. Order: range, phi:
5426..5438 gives 1.01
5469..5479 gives 0.97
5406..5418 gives 0.99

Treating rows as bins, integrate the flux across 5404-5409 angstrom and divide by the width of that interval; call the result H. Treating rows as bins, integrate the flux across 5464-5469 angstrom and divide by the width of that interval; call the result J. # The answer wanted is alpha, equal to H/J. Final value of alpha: 0.95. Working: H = 13.7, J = 14.5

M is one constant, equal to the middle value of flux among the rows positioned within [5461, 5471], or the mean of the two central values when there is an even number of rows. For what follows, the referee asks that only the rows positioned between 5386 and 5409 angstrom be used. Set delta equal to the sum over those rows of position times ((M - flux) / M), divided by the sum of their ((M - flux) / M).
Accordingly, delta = 5400.3 angstrom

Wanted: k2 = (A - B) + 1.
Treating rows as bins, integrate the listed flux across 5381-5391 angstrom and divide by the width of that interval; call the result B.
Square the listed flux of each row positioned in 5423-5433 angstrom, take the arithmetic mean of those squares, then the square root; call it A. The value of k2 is 0.76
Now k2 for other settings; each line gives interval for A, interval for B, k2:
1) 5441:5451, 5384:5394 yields 0.87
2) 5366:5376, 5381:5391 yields 0.70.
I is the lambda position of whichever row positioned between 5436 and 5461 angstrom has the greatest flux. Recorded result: 5449.77 angstrom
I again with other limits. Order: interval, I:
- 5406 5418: 5417.24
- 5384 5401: 5387.39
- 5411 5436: 5432.23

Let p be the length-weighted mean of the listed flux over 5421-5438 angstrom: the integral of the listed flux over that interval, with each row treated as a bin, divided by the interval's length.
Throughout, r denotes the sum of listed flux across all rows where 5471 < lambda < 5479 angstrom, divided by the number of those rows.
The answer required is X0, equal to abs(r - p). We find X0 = 0.65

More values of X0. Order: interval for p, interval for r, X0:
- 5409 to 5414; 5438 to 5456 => 0.36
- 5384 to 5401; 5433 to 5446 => 0.01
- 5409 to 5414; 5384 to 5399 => 0.34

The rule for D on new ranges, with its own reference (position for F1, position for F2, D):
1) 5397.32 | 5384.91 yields 0.722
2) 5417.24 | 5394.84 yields 0.727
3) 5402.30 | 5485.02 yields 0.744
